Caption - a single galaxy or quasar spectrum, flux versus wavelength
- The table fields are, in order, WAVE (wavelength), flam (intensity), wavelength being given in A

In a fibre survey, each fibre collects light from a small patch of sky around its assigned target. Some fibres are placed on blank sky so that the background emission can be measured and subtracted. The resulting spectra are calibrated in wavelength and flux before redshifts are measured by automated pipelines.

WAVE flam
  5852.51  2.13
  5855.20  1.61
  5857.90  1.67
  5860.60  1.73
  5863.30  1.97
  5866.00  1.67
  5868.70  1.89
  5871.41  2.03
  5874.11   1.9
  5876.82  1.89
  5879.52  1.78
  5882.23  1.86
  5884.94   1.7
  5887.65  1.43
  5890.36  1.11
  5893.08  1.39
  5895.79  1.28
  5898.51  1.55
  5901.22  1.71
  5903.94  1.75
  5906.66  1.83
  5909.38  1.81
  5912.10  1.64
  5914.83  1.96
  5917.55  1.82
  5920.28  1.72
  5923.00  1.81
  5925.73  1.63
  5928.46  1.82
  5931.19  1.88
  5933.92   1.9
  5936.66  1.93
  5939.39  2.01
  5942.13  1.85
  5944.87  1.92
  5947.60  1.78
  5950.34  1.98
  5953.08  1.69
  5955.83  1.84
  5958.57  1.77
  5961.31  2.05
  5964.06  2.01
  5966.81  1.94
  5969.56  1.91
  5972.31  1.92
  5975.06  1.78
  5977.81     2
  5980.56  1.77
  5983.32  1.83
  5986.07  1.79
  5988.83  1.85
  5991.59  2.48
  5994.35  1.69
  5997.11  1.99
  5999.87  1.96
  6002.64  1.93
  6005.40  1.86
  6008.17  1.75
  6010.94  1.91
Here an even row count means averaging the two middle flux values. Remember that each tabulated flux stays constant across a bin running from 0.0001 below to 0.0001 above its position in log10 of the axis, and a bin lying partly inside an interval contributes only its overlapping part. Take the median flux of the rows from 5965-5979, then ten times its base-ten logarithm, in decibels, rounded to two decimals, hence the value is 2.83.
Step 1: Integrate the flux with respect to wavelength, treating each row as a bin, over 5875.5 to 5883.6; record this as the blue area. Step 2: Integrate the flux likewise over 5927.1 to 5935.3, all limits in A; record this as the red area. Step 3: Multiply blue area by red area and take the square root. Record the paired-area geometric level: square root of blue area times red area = 15.1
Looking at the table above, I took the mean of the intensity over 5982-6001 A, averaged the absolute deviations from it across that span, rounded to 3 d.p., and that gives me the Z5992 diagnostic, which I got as 0.173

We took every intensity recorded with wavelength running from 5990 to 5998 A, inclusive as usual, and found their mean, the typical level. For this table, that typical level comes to 2.05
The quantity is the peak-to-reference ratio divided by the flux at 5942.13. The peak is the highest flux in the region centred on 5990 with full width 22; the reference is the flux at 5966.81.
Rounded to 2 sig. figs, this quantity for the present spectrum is 0.69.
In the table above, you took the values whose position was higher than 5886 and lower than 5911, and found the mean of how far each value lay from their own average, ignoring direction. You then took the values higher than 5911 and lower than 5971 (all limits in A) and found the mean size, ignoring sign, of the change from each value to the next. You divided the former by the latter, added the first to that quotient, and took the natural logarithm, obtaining 0.6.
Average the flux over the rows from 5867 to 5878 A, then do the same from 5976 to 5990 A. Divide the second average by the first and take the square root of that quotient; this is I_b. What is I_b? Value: 0.98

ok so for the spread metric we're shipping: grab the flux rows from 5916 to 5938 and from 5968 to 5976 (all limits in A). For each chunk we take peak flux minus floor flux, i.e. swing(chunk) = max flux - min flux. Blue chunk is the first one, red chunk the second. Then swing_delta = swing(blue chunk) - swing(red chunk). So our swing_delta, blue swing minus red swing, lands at 0.16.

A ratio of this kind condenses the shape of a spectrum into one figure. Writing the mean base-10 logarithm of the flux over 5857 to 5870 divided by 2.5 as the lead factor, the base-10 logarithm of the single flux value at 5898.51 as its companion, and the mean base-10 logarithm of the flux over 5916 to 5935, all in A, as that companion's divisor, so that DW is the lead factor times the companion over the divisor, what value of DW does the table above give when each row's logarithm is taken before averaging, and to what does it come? 0.075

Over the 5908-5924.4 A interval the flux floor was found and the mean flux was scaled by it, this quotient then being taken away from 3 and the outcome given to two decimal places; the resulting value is 1.91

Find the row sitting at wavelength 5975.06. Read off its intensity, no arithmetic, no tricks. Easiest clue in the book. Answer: 1.78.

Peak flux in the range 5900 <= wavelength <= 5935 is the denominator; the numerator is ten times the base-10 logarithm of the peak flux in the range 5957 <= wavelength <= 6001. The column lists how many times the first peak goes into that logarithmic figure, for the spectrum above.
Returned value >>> 2.0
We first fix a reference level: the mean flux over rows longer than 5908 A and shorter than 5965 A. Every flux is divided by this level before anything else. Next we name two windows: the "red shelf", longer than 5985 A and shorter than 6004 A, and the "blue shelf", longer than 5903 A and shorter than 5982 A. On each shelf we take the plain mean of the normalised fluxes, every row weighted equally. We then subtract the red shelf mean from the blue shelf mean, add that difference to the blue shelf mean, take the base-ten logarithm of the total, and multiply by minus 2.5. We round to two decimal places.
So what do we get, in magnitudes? 0.06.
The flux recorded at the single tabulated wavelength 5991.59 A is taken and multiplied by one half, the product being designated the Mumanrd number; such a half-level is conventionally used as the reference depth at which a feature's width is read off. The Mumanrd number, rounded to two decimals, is 1.24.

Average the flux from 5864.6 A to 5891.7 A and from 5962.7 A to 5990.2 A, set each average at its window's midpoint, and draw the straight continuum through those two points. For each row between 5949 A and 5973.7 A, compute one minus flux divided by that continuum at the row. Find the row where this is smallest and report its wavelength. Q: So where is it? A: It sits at 5961.31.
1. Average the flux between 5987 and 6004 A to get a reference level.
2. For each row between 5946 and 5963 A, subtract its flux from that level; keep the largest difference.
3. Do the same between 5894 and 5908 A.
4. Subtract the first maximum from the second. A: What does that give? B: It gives 0.4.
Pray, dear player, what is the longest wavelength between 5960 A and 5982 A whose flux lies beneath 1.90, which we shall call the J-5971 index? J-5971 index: 5980.56 A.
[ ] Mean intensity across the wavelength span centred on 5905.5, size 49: 1.66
